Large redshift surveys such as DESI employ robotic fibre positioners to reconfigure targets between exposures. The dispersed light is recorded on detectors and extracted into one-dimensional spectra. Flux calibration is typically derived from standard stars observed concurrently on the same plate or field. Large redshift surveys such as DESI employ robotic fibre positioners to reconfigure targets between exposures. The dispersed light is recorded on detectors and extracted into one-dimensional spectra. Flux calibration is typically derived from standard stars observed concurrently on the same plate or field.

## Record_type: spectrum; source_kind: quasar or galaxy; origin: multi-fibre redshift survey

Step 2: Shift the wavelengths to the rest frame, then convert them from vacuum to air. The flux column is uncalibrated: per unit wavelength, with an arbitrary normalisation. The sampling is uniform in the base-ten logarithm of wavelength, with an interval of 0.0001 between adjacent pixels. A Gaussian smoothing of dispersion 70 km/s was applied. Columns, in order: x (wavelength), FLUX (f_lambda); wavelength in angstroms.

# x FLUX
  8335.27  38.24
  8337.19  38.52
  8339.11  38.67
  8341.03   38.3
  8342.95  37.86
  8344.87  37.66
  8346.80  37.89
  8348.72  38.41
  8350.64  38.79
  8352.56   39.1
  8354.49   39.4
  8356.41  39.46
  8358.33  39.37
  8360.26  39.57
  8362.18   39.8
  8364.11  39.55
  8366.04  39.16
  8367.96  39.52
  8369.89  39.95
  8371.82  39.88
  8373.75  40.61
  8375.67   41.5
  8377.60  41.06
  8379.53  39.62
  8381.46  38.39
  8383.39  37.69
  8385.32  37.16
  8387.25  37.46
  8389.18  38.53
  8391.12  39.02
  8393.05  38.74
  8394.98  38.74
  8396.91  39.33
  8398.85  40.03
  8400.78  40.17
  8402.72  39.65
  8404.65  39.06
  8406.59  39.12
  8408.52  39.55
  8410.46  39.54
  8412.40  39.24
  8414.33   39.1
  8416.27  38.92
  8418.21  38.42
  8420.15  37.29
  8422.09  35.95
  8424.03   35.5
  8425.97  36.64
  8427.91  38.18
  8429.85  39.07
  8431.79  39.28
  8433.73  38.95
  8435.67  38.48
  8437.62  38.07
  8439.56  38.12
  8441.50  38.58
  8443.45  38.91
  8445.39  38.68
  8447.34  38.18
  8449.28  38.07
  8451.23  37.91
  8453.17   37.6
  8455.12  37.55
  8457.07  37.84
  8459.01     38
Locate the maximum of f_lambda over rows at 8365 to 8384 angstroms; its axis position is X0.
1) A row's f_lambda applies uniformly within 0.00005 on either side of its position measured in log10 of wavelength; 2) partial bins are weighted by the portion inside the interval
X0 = 8375.67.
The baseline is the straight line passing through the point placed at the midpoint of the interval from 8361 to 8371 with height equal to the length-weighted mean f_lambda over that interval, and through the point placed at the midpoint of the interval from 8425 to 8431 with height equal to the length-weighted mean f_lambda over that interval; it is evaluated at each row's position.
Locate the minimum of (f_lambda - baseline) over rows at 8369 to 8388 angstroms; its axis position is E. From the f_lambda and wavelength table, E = 8385.32 angstroms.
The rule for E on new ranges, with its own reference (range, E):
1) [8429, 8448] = 8437.62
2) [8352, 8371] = 8352.56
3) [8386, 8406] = 8387.25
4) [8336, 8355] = 8344.87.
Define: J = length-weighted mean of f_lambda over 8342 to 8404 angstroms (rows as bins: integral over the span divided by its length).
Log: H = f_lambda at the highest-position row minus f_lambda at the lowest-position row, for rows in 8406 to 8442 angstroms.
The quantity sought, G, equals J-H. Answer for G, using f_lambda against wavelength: 39.7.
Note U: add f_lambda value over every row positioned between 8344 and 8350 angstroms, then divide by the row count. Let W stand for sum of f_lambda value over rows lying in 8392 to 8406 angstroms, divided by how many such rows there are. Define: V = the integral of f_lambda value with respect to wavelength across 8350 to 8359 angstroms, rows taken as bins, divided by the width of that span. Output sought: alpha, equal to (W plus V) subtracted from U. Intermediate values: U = 38.0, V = 39.3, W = 39.4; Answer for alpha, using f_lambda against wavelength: -40.7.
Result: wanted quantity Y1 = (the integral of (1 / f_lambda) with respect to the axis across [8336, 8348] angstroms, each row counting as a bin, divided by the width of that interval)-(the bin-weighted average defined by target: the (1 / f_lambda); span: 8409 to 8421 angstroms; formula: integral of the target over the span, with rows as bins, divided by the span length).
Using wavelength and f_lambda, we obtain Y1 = 0.0004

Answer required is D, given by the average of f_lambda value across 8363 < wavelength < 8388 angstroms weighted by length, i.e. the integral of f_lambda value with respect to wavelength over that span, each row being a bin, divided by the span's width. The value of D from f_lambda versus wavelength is 39.4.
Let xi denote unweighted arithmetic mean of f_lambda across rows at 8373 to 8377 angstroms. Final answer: 41.1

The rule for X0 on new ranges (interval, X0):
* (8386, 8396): 8391.12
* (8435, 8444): 8443.45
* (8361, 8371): 8369.89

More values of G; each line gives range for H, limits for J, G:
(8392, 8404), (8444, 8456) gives 37.1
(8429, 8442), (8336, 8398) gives 39.5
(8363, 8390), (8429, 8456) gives 39.4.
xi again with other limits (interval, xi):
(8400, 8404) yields 39.9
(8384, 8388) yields 37.3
